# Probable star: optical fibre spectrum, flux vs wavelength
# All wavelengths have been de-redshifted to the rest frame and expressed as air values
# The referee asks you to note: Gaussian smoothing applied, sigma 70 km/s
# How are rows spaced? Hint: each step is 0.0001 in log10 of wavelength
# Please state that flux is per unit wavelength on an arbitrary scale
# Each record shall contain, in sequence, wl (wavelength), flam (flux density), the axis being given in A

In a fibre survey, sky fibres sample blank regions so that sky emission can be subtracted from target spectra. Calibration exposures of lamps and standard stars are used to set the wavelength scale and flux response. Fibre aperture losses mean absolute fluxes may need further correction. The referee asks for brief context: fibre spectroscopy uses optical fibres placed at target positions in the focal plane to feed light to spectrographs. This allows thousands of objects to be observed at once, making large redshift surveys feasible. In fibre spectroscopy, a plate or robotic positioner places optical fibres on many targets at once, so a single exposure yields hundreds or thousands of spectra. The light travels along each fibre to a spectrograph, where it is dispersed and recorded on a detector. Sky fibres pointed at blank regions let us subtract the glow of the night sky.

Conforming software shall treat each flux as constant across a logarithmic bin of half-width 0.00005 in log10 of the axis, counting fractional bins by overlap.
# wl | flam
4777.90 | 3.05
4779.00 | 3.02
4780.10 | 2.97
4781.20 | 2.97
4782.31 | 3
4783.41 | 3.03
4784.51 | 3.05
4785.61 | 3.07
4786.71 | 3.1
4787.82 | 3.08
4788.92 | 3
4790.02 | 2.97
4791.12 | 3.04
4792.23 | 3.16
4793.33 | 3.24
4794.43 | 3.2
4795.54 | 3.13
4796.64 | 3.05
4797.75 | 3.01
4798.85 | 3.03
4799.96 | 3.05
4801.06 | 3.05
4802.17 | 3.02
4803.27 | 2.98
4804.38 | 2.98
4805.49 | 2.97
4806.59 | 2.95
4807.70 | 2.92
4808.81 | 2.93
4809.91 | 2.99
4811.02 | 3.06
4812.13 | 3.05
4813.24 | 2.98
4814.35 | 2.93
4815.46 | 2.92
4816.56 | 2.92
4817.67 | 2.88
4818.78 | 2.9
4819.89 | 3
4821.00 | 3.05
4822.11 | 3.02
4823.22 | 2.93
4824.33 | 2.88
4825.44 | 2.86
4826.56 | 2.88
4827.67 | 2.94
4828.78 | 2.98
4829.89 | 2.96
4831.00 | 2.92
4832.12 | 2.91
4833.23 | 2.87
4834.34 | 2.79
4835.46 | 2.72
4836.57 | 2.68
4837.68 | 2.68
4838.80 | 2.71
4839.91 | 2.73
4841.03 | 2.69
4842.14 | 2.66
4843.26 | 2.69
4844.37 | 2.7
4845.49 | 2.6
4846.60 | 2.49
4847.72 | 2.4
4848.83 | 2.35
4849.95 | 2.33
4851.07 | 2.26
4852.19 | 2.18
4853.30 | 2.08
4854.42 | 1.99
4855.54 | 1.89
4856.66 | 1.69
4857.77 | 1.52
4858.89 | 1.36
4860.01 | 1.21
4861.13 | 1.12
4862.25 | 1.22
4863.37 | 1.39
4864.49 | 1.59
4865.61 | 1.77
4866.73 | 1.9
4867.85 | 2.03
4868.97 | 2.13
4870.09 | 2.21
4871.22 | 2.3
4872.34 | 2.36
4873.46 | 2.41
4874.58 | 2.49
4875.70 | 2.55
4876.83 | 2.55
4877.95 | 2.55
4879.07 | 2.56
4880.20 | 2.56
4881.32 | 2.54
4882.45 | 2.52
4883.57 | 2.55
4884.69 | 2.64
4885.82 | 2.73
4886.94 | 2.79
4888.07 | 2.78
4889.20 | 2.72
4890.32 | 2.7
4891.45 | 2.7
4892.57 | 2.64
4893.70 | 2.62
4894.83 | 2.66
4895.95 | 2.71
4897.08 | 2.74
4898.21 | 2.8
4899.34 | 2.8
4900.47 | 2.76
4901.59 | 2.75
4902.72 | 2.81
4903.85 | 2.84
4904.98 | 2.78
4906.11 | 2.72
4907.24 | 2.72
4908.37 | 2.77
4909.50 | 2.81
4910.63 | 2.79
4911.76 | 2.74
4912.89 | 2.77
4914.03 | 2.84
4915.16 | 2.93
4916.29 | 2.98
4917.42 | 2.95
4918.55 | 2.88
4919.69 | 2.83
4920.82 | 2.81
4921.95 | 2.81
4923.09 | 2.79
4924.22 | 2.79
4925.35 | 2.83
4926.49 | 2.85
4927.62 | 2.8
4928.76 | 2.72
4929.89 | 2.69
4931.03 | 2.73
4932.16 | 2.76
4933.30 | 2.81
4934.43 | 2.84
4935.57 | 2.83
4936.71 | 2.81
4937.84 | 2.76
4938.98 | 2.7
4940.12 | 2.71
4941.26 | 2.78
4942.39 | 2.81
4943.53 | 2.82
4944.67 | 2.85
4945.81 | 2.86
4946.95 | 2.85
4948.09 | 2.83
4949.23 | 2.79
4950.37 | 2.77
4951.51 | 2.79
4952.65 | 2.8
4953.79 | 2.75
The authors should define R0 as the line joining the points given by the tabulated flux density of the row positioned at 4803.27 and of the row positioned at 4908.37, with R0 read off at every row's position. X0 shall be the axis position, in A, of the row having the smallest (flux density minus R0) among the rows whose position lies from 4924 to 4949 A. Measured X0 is 4929.89 A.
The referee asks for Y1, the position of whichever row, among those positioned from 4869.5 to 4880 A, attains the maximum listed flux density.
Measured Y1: 4879.07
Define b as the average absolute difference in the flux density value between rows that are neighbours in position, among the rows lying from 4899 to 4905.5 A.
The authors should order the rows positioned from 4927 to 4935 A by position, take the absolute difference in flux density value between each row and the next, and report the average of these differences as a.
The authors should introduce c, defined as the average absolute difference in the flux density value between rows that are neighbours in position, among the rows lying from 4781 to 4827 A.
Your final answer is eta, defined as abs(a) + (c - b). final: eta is 0.043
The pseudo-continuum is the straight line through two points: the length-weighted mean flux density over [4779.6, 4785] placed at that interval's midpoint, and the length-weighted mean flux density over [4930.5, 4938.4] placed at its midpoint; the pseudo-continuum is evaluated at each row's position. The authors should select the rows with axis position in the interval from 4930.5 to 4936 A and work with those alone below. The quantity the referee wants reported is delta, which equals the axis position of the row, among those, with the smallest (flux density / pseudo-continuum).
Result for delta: 4931.03 A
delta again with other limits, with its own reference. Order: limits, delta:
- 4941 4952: 4941.26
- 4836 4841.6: 4836.57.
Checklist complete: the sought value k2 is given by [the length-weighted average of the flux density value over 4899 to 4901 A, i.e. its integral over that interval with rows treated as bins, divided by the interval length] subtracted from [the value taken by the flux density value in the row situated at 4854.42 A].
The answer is -0.79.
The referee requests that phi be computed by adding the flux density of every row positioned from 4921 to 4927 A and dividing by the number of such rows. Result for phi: 2.8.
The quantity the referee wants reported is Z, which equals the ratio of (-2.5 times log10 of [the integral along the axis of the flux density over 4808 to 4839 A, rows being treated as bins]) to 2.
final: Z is -2.4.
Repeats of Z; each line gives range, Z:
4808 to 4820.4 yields -2.0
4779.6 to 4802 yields -2.3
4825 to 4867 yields -2.5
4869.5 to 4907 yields -2.5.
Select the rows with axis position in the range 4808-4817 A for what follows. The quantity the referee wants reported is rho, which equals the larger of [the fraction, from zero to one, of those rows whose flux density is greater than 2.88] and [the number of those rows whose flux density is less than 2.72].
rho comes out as 1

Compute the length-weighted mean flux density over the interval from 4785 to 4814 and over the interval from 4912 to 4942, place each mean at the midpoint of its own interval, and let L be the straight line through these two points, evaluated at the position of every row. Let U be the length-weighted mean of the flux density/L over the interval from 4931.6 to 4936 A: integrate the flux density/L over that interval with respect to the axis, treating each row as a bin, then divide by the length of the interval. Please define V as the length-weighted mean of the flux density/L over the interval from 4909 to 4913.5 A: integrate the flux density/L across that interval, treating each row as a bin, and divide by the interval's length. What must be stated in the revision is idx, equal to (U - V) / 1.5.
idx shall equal 0.02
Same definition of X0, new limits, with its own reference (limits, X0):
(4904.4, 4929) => 4906.11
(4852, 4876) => 4861.13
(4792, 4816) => 4807.70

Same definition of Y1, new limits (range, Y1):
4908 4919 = 4916.29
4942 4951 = 4945.81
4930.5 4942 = 4934.43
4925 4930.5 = 4926.49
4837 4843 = 4839.91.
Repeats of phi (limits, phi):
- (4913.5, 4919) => 2.9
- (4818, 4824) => 3.0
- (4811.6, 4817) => 3.0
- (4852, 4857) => 2.0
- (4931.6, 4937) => 2.8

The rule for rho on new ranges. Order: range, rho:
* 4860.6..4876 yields 14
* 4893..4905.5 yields 3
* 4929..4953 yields 3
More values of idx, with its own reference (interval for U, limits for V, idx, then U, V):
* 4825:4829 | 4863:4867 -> 0.27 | 0.97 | 0.57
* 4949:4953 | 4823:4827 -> 0.03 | 1.01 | 0.96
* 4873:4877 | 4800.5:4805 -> -0.09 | 0.86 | 0.99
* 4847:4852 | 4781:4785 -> -0.13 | 0.79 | 0.98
